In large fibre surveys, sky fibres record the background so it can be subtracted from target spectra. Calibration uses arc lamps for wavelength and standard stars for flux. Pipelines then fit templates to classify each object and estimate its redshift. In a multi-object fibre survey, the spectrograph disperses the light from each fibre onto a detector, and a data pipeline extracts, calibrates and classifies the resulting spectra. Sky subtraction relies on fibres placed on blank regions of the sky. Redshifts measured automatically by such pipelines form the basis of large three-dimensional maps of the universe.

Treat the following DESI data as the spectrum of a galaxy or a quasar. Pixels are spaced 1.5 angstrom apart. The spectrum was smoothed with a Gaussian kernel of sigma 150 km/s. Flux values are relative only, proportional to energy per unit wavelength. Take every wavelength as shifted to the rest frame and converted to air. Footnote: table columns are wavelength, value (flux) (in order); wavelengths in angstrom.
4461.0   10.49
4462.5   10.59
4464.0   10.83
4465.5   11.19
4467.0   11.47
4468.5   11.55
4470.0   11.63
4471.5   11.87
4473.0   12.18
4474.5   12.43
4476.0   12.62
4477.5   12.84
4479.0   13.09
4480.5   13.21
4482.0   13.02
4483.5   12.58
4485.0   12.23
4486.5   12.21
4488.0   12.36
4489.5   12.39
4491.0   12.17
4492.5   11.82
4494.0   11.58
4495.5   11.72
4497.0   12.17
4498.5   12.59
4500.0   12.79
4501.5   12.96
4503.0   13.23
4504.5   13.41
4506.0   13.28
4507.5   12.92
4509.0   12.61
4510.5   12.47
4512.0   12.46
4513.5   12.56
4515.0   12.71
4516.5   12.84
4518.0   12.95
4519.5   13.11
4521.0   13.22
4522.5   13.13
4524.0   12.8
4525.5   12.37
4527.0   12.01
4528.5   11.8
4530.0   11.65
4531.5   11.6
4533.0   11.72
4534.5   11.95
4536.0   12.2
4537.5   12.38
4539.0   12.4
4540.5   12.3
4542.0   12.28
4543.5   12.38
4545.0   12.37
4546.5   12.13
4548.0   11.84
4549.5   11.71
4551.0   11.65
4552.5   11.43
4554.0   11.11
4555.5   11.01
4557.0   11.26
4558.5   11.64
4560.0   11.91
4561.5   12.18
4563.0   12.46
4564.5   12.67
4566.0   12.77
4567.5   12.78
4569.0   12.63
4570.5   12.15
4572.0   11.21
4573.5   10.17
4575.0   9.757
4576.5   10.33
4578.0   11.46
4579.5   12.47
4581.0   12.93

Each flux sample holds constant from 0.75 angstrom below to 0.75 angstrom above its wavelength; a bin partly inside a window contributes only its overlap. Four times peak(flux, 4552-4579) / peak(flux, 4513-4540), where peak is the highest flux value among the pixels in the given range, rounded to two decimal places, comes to 3.87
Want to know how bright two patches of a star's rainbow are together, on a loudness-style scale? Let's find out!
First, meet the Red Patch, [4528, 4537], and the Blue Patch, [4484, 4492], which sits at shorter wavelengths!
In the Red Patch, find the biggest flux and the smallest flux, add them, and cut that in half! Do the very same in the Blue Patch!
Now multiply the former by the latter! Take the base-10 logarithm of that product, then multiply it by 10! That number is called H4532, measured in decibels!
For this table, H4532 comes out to 21.6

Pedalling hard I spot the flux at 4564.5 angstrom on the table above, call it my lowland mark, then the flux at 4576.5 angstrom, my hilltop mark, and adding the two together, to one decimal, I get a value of 23.0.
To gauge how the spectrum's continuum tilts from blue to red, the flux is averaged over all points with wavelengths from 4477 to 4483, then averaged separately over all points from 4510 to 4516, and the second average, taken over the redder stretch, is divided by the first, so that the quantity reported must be 0.96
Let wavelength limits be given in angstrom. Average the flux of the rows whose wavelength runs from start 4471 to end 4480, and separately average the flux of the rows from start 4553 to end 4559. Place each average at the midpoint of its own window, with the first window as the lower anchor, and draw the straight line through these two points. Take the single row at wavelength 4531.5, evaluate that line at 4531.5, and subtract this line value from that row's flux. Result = 0.0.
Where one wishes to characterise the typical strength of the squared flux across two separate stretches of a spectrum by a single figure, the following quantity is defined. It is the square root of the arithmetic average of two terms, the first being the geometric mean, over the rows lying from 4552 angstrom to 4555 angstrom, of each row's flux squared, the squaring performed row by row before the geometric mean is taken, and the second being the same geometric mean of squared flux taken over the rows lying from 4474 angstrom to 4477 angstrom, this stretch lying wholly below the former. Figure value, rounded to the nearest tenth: 11.9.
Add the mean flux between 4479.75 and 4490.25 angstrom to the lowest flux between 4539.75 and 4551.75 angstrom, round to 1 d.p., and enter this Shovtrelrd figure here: 24.2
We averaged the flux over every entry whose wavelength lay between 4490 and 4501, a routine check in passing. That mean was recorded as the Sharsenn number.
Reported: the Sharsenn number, 12.1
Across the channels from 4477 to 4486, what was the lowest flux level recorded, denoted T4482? 12.23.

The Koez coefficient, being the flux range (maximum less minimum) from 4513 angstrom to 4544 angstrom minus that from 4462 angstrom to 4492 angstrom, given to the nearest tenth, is -1.0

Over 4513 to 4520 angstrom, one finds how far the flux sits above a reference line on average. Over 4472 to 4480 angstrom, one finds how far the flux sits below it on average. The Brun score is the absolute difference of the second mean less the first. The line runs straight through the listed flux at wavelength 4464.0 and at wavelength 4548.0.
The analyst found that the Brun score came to 3.0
